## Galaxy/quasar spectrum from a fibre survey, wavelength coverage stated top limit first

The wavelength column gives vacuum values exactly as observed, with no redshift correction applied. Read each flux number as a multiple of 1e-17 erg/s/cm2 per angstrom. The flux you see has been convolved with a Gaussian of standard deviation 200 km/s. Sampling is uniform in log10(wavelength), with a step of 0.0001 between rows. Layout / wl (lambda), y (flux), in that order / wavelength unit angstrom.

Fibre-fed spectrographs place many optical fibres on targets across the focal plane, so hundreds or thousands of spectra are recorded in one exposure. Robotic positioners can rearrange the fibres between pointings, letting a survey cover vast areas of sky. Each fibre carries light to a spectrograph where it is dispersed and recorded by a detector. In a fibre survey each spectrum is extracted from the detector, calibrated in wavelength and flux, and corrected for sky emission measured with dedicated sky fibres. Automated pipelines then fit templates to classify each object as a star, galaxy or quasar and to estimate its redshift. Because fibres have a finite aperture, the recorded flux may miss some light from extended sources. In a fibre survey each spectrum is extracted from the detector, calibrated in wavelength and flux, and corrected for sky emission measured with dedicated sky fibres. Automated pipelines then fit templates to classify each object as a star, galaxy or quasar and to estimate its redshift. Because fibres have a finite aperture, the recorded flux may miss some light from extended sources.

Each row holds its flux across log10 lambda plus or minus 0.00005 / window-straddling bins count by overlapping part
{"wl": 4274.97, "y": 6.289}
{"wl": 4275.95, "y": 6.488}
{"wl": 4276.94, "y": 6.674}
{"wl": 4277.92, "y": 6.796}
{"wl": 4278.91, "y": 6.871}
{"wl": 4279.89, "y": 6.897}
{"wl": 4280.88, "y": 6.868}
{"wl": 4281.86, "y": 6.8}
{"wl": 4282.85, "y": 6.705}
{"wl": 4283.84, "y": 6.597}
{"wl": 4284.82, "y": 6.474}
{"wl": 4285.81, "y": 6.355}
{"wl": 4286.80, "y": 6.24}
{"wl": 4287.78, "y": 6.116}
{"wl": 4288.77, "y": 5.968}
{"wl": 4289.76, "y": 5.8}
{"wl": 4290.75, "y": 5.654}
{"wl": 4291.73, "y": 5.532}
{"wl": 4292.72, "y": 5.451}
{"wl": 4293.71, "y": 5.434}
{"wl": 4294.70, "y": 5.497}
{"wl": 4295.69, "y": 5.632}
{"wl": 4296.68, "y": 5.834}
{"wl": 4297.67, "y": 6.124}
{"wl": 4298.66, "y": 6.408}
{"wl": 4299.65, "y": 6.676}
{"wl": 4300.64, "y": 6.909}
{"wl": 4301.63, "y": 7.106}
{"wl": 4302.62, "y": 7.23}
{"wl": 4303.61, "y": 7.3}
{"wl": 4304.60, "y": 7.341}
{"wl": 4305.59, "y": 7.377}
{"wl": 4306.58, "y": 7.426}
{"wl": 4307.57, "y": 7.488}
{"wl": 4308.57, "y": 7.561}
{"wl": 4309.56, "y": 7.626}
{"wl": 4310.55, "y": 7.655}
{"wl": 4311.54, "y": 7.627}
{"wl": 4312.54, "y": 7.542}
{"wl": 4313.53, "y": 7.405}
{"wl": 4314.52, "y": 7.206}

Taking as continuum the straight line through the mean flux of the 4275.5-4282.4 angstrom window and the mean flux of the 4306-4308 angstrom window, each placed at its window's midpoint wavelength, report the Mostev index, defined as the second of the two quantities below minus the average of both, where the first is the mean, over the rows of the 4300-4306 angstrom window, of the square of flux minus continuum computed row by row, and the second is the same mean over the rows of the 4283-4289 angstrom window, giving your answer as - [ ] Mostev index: 0.2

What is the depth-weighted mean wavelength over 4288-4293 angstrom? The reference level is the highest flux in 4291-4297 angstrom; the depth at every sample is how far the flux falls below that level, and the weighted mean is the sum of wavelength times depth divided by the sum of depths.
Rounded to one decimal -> 4292.4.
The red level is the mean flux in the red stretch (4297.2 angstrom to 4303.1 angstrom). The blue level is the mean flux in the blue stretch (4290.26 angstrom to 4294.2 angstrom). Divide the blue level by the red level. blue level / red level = 0.82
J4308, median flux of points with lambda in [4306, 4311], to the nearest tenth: 7.6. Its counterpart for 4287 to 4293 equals 5.7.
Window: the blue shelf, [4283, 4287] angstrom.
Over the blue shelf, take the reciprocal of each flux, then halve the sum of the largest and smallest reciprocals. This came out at 0.156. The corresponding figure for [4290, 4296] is 0.180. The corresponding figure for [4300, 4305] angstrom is 0.140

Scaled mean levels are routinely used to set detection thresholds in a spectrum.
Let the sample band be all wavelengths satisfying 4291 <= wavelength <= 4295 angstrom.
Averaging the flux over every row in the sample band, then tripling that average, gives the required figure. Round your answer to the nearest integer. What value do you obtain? 16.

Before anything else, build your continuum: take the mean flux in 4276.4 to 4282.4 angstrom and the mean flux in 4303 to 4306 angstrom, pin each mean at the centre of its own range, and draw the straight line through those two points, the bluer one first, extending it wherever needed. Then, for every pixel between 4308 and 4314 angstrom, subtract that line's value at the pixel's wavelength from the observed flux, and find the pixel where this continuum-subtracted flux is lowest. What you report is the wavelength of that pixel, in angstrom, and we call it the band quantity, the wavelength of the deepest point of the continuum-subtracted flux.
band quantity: 4313.53 angstrom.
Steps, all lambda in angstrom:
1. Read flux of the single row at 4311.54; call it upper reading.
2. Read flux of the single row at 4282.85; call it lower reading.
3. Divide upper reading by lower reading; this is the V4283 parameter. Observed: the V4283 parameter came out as 1.14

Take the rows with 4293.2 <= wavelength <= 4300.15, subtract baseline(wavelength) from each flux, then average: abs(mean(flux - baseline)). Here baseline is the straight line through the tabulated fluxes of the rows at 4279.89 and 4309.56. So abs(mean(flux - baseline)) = 1.4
